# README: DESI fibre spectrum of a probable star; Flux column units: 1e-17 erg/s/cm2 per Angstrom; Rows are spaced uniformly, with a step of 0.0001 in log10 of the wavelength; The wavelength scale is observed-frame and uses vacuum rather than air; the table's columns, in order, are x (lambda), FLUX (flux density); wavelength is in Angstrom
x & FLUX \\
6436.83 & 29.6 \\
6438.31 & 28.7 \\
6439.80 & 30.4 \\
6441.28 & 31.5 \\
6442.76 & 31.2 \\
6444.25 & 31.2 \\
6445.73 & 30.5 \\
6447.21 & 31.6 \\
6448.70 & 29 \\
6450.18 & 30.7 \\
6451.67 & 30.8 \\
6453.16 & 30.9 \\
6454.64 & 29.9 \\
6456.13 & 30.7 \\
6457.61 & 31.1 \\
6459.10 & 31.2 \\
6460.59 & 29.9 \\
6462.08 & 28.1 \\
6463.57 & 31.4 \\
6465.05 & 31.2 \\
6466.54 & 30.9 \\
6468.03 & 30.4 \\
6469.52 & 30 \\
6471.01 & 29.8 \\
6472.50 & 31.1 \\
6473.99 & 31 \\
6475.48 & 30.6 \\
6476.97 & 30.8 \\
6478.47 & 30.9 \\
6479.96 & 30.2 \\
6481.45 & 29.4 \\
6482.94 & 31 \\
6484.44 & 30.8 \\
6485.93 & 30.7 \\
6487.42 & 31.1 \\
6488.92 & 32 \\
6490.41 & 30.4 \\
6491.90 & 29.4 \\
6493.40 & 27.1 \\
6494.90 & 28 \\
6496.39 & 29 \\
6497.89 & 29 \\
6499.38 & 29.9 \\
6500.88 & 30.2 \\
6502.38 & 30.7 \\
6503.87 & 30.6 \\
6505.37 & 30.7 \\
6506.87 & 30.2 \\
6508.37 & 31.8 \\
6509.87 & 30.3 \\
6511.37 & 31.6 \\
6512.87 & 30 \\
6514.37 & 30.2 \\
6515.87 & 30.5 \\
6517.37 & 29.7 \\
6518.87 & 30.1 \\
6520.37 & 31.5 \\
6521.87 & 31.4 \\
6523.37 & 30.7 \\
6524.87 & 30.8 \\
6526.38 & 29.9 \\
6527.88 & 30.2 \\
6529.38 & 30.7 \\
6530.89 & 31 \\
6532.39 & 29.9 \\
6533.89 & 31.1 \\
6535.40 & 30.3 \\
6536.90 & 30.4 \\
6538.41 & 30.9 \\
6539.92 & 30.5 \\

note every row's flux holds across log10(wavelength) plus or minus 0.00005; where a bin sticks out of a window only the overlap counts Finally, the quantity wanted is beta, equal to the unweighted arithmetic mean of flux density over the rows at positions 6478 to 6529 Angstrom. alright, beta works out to 30.3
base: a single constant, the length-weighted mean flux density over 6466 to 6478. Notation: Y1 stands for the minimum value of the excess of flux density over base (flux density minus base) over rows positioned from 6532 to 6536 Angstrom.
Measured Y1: -0.7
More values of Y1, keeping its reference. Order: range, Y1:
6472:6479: 0.0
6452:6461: -0.7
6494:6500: -2.6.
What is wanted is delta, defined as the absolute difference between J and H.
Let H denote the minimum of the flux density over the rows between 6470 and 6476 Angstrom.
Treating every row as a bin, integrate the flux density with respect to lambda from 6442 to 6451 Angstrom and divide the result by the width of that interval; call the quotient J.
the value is 0.9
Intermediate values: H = 29.8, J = 30.70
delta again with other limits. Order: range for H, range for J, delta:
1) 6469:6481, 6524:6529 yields 0.5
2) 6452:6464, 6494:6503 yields 1.3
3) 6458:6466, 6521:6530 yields 2.5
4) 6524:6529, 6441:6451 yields 0.9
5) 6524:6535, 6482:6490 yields 1.2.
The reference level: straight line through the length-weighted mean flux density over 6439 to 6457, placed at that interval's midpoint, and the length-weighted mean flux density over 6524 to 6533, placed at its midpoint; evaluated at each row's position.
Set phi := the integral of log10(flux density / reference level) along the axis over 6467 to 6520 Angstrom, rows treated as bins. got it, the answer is -0.22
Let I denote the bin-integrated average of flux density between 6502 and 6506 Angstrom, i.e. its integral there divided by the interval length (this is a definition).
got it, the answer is 30.7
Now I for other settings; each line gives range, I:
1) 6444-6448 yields 31.1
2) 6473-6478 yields 30.8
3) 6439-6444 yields 31.0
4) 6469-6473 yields 30.3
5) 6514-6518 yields 30.1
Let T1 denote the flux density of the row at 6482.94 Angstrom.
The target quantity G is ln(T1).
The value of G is 3.43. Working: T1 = 31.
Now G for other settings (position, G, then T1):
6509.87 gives 3.41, 30.3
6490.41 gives 3.41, 30.4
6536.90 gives 3.41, 30.4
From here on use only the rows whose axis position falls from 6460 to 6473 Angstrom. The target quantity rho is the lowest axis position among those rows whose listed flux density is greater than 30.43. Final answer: 6463.57 Angstrom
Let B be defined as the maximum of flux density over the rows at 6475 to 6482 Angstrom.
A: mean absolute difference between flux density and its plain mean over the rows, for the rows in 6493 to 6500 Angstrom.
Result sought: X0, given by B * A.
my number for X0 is 26.0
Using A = 0.84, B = 30.9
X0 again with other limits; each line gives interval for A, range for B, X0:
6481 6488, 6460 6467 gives 15.1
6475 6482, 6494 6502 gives 14.0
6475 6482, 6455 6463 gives 14.5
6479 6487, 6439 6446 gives 15.6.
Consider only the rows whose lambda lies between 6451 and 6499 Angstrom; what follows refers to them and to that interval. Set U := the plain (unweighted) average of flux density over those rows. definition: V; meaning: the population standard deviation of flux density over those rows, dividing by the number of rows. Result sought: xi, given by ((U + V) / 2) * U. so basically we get 475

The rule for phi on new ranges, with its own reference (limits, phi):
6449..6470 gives -0.05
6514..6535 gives 0.03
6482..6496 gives -0.12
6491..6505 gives -0.24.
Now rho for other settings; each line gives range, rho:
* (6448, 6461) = 6450.18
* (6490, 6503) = 6502.38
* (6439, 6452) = 6441.28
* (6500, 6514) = 6502.38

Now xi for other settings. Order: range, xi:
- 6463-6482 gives 477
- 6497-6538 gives 474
